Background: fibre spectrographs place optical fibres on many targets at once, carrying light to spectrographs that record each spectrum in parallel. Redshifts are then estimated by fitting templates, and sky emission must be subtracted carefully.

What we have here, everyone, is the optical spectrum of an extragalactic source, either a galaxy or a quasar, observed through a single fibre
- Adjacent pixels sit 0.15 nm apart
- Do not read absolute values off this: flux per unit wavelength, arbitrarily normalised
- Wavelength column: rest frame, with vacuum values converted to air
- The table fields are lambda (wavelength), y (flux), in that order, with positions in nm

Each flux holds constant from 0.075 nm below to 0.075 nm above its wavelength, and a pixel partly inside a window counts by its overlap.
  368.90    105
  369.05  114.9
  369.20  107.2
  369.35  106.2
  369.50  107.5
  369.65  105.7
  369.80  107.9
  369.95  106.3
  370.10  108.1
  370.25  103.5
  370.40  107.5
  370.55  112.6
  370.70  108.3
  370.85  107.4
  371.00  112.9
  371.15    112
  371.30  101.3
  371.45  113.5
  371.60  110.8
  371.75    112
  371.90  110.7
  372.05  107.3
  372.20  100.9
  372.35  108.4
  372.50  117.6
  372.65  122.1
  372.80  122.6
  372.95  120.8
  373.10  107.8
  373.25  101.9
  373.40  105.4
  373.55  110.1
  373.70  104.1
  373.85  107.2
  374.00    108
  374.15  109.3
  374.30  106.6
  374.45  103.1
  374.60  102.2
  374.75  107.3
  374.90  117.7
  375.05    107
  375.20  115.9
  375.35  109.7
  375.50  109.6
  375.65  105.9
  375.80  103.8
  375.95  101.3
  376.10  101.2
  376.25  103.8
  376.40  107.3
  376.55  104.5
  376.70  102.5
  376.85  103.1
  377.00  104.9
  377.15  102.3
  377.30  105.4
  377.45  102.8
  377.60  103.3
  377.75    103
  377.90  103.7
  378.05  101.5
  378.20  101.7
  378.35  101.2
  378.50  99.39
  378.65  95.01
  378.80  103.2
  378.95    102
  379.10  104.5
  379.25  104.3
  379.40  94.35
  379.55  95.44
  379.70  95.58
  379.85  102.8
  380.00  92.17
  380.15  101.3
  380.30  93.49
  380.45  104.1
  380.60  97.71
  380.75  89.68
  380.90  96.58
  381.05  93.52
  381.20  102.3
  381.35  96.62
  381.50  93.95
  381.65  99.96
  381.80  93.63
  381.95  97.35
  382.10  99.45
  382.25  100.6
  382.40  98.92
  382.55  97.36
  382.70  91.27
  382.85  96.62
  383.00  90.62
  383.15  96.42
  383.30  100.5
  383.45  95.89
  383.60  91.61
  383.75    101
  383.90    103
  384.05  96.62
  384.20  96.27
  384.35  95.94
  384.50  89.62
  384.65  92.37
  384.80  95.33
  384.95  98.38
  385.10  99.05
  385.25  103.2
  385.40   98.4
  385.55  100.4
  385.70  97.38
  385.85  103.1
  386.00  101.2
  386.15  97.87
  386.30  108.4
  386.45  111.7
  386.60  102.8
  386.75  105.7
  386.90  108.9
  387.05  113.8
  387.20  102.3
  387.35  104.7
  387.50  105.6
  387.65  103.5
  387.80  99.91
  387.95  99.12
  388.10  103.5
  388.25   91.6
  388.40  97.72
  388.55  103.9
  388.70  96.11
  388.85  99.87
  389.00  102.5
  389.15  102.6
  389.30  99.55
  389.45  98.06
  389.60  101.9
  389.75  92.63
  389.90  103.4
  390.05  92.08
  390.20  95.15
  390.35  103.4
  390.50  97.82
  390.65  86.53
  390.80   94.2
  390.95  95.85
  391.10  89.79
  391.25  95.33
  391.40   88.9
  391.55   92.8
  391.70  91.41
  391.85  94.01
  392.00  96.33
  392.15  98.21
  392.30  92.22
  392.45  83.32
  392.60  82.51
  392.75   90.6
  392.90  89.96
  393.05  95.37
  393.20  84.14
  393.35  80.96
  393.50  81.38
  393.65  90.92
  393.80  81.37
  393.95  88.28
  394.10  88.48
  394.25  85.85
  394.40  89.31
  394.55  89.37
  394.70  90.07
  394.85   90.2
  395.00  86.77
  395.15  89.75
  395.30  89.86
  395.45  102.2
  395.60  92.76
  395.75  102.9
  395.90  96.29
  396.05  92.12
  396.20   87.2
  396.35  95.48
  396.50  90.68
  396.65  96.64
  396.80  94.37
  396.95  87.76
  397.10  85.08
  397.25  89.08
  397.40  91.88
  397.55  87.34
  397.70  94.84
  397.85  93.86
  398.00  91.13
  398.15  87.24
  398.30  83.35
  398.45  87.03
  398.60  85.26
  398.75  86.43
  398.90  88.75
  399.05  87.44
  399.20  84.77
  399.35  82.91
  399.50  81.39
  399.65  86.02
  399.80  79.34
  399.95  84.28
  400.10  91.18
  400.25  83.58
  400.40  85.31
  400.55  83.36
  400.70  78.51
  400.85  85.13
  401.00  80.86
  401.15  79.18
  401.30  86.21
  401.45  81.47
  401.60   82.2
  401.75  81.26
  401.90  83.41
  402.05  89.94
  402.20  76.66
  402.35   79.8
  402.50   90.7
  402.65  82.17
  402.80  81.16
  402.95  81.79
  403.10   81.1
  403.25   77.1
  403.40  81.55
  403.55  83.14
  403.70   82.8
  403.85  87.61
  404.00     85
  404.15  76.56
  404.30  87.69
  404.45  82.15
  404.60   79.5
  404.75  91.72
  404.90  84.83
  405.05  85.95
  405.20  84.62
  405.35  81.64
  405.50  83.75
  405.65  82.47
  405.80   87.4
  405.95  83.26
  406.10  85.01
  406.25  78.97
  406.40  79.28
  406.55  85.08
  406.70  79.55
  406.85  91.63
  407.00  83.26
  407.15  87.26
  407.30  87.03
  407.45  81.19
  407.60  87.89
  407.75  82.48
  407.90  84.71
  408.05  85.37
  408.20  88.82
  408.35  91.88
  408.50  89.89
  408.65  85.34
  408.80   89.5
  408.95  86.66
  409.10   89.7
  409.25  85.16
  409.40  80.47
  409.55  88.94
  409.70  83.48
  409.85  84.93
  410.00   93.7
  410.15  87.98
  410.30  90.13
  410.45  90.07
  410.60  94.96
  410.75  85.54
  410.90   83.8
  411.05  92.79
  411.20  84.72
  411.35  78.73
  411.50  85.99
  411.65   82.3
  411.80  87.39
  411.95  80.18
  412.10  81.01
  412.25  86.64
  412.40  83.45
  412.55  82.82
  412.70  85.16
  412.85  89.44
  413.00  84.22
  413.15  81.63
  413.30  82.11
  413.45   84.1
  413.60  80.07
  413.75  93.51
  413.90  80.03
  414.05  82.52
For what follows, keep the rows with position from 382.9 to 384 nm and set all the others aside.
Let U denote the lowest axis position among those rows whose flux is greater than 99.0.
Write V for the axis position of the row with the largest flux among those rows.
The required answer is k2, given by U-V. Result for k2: -0.60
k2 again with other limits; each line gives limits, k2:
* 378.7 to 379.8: -0.30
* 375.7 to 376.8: -0.60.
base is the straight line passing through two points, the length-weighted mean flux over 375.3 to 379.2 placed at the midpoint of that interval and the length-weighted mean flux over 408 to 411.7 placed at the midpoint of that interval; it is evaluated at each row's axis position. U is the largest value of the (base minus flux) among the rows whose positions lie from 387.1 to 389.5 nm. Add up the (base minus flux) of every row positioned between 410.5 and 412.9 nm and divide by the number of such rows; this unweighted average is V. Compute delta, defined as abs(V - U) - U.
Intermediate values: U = 6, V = 1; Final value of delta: -1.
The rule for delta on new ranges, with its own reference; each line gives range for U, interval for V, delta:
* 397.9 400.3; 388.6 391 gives 0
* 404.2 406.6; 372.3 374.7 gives 5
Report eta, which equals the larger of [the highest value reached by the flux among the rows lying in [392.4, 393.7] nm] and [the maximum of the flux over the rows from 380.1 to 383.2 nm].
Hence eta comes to 104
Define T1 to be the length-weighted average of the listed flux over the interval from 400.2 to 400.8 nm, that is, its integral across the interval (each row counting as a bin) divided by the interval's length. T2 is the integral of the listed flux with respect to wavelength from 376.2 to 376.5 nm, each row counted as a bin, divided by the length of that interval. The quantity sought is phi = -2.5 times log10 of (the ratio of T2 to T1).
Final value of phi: -0.26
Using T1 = 83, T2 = 106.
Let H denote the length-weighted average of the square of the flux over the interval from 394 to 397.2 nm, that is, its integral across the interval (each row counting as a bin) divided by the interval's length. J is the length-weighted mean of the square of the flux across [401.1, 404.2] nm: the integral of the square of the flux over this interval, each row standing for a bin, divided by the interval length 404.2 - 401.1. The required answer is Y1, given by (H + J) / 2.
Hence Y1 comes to 7610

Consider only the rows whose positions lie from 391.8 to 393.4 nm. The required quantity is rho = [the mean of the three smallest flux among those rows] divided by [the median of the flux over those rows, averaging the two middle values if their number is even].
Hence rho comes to 0.908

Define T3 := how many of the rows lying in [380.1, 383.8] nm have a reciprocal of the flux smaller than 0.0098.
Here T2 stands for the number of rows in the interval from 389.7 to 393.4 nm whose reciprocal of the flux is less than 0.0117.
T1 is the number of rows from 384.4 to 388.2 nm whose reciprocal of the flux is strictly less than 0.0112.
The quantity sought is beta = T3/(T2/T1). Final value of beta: 2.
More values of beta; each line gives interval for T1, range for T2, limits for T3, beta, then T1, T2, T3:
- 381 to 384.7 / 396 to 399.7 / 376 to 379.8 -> 20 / 25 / 19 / 15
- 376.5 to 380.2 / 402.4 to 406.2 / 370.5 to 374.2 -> 92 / 25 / 6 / 22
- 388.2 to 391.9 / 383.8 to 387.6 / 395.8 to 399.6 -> 0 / 23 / 25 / 0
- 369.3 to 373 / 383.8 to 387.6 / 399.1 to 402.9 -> 0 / 25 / 25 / 0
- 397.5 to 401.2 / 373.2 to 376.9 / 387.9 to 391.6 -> 1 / 4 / 25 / 6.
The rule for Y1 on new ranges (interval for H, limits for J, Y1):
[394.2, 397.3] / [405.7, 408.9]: 7871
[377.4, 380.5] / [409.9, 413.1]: 8749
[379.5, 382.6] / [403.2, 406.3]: 8235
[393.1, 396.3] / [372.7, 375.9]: 9979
